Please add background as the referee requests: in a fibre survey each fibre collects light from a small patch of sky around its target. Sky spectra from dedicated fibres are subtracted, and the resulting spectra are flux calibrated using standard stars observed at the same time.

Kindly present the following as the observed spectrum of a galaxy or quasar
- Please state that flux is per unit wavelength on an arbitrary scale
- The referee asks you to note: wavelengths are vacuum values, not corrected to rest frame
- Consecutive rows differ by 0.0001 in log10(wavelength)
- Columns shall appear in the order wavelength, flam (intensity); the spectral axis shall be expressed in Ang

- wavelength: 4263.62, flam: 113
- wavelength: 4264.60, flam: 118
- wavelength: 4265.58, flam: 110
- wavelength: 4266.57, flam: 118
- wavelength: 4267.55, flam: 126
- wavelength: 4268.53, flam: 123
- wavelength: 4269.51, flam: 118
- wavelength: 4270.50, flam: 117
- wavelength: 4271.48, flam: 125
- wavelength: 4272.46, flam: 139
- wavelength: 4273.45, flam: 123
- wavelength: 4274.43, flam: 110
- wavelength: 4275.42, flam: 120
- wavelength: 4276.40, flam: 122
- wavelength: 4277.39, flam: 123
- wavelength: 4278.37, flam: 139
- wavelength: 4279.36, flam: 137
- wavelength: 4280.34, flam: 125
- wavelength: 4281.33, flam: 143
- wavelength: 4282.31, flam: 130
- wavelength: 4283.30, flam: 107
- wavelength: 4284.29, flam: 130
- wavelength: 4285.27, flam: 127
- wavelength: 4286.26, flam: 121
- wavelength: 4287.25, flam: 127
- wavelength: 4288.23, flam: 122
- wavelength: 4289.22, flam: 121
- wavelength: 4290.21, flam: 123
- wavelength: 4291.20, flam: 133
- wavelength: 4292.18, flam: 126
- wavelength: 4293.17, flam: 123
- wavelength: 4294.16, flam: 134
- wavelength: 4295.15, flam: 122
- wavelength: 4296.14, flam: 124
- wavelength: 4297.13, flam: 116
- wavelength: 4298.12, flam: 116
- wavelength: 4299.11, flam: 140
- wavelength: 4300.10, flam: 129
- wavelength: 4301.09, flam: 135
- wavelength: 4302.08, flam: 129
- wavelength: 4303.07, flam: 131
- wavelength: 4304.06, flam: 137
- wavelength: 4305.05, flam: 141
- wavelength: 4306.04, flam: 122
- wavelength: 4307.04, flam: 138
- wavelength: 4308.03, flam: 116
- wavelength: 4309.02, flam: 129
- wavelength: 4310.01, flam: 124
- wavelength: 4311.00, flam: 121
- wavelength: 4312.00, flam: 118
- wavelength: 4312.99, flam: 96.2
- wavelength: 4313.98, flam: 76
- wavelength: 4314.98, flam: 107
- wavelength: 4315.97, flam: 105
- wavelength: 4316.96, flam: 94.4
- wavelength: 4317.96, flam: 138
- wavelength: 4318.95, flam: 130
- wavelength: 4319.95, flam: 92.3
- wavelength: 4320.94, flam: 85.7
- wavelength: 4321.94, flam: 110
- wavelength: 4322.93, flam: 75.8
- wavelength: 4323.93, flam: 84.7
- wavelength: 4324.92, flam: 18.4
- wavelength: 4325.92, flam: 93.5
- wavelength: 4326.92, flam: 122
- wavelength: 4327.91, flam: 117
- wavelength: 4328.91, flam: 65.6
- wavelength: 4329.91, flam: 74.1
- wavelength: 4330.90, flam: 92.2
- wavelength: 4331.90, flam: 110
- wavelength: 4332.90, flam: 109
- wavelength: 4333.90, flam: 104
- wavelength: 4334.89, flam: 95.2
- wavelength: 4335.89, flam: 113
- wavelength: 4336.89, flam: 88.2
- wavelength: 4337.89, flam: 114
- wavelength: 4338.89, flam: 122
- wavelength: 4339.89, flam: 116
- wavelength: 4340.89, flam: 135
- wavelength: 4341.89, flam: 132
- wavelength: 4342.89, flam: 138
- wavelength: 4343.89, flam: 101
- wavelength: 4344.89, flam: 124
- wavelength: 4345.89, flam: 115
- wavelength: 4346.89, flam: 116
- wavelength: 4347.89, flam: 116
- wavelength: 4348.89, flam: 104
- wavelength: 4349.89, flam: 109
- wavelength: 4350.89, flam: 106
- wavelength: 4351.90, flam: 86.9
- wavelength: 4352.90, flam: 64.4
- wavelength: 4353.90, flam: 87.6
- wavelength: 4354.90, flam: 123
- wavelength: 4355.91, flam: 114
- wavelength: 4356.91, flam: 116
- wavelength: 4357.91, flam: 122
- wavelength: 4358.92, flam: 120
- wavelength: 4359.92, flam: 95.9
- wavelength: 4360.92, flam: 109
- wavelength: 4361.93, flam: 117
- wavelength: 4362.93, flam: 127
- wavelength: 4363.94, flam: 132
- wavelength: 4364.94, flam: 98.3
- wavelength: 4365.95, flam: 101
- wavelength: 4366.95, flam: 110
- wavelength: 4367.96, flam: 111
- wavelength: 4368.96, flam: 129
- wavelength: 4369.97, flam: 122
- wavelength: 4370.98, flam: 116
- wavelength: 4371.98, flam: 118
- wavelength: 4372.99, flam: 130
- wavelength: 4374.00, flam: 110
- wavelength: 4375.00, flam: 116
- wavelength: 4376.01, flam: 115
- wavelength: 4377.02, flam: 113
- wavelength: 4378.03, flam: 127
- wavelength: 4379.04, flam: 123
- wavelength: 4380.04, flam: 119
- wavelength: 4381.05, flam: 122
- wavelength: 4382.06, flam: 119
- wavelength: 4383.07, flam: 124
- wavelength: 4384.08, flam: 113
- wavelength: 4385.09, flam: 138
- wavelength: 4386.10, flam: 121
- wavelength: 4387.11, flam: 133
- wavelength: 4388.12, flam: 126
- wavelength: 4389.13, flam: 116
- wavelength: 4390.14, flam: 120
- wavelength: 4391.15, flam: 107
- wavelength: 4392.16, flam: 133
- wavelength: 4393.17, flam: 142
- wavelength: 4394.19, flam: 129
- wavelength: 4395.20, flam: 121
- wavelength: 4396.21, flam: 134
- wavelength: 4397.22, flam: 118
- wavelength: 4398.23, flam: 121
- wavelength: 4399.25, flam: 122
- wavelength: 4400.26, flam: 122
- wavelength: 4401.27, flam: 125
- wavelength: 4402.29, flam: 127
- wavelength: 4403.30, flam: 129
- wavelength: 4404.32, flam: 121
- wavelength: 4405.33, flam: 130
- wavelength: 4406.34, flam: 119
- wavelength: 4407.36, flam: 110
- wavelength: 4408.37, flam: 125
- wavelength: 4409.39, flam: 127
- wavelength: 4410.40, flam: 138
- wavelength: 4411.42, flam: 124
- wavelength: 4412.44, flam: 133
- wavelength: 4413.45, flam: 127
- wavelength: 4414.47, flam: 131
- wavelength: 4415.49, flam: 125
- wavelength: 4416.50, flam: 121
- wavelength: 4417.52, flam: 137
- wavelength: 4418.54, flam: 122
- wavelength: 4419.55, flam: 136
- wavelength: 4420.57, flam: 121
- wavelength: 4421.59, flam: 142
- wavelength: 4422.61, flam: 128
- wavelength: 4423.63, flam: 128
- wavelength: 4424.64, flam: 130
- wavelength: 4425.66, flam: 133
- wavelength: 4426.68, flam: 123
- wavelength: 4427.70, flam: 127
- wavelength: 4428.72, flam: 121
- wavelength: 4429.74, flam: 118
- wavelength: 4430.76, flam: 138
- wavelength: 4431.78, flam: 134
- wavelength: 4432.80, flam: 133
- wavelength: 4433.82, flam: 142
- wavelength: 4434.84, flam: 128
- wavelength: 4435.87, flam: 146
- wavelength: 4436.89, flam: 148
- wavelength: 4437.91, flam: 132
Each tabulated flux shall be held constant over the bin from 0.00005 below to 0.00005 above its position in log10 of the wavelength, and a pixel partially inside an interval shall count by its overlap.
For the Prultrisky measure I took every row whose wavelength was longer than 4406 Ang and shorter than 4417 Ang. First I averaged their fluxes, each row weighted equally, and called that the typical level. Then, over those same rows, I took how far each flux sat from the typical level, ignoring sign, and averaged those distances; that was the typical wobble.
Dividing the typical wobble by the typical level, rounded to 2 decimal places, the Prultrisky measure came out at 0.04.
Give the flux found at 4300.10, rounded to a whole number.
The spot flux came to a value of 129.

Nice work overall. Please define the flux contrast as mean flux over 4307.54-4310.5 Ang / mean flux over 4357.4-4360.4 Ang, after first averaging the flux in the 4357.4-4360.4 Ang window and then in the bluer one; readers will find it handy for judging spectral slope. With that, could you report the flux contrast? 1.09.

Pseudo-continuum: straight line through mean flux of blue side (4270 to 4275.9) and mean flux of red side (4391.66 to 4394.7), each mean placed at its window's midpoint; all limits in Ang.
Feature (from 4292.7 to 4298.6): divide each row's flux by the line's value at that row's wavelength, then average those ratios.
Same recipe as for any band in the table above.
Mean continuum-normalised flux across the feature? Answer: 0.983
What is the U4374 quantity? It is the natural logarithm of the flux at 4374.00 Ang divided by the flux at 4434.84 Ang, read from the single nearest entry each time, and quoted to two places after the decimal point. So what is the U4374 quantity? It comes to -0.15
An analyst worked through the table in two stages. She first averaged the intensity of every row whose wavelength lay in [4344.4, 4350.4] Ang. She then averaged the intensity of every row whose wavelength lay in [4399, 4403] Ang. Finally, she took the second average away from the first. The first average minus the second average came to -10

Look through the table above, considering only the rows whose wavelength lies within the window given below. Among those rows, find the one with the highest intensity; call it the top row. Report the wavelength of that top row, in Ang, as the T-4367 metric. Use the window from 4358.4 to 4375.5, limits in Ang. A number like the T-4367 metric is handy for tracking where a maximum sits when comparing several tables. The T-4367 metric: 4363.94 Ang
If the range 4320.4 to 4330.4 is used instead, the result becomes 4326.92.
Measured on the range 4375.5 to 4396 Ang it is 4393.17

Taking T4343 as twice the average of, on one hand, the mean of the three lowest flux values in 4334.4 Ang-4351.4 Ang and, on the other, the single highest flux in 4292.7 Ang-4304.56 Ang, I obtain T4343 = 235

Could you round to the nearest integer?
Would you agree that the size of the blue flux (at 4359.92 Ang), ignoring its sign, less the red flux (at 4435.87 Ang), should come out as -50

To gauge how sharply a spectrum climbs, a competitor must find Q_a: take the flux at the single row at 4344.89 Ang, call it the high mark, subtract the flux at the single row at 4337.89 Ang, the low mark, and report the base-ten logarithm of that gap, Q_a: 1.00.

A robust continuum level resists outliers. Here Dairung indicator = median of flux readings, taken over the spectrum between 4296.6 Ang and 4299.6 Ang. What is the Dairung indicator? 116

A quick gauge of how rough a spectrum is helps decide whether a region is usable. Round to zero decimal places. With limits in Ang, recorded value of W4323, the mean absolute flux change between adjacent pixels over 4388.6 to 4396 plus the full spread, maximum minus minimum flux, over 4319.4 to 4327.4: 116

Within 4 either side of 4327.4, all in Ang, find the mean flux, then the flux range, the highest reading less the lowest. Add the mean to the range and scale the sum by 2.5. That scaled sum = 468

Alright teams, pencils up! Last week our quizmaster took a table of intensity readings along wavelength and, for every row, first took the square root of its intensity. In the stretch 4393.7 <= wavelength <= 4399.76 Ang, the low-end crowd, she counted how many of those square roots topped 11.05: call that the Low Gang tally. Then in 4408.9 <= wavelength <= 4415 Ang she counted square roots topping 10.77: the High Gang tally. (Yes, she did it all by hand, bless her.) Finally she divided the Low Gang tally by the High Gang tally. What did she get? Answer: 0.33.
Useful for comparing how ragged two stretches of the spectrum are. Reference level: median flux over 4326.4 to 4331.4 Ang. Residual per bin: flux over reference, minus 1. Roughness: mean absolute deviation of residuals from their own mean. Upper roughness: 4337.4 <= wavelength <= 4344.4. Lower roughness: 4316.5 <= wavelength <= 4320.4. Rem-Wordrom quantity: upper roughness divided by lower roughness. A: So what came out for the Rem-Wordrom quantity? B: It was 0.52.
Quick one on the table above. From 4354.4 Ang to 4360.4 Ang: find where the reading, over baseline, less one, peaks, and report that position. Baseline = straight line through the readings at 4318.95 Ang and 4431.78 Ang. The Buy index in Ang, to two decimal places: 4354.90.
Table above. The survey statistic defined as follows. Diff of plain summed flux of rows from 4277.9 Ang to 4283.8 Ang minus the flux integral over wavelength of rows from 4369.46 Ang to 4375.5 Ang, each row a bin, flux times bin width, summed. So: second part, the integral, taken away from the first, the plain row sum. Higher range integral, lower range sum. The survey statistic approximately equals 64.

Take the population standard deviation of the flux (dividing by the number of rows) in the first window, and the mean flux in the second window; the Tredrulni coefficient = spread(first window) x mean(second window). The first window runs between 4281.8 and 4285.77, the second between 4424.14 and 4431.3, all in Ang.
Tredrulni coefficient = 1221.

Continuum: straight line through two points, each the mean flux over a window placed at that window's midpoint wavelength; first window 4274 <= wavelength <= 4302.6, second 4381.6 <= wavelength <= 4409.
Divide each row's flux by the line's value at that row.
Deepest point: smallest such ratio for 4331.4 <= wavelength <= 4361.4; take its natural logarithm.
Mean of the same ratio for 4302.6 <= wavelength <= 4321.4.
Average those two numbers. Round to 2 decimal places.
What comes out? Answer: 0.13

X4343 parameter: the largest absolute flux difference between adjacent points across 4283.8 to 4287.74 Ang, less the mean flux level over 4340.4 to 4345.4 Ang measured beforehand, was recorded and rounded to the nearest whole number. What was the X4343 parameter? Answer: -120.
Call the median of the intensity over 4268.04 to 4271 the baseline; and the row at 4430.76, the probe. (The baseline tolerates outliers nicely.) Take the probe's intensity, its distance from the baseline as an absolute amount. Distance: 20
